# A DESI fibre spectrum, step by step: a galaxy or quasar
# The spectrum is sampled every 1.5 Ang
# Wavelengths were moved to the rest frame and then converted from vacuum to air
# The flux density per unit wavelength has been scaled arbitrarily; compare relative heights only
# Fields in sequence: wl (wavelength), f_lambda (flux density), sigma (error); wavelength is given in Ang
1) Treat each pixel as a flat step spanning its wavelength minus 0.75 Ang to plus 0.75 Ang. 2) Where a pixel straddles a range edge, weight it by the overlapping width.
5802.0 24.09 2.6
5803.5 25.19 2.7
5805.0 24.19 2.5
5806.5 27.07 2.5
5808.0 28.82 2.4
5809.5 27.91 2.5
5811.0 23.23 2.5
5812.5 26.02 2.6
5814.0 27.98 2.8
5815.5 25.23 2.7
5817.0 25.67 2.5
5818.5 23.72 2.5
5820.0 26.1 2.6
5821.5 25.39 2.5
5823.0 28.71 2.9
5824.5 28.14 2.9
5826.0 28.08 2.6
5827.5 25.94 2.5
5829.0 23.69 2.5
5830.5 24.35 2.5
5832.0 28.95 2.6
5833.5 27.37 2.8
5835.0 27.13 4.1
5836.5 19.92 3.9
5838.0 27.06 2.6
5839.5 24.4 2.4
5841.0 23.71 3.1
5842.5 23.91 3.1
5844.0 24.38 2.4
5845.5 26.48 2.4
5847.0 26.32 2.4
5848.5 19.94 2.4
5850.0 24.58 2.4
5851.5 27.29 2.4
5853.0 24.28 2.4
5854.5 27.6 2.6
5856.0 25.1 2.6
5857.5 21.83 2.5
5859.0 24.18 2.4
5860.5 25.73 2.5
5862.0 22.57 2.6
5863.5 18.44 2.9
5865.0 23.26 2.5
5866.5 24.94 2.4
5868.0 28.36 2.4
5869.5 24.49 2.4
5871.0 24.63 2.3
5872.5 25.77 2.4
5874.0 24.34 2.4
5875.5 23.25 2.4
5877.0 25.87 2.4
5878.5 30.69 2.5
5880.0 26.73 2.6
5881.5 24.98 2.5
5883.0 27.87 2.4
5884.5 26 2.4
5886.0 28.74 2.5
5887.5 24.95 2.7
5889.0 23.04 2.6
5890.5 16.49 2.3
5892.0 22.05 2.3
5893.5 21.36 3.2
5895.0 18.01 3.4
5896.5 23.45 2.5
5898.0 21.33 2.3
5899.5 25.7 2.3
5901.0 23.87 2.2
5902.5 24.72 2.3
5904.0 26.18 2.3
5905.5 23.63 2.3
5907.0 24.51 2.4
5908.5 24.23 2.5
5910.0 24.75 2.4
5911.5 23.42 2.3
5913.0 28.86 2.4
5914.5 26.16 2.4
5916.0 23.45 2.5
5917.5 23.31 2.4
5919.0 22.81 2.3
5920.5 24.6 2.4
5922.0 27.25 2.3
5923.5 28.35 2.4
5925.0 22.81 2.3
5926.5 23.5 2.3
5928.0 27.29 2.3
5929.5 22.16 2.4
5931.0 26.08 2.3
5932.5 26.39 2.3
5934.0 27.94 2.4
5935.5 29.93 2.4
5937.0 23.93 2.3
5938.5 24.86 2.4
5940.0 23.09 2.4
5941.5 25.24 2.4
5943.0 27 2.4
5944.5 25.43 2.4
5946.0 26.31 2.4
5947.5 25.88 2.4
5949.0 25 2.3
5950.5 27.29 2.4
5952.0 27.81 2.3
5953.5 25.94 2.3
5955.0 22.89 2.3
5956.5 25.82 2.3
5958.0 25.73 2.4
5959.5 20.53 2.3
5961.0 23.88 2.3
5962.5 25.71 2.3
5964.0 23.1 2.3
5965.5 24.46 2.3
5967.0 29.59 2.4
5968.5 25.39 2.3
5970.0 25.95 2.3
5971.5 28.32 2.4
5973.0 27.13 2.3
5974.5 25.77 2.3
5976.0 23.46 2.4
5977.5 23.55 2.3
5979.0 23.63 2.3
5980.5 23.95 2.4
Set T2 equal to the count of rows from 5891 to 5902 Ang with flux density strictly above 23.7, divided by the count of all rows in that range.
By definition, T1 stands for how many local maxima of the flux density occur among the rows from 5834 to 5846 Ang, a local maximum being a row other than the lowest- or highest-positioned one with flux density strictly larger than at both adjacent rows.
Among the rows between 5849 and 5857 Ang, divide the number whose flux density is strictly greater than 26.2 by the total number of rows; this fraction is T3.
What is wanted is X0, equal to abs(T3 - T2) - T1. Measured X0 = -0.9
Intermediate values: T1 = 1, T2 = 0.286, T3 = 0.40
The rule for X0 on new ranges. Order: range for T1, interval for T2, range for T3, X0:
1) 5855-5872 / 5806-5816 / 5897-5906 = -1.1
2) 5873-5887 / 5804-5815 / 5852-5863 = -1.3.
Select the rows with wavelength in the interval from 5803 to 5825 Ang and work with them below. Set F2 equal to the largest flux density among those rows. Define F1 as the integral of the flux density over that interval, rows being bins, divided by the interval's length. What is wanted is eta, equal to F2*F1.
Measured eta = 756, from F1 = 26.2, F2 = 28.82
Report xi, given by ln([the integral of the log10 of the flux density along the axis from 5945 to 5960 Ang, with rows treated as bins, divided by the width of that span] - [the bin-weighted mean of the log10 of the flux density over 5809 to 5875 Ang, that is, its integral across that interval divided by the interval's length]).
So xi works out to -5.3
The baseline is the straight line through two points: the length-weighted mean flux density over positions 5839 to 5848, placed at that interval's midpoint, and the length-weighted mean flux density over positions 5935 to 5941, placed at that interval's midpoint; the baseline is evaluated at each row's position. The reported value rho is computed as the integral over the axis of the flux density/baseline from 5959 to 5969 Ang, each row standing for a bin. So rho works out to 9.7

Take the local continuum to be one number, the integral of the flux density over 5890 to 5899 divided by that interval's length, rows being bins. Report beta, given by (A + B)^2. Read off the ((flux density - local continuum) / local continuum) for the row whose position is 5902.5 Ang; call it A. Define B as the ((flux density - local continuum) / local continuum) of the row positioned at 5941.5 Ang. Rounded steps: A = 0.19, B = 0.22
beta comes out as 0.17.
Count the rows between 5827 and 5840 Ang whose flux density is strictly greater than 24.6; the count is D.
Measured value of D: 5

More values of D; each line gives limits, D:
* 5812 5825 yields 8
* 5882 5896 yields 4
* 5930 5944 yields 7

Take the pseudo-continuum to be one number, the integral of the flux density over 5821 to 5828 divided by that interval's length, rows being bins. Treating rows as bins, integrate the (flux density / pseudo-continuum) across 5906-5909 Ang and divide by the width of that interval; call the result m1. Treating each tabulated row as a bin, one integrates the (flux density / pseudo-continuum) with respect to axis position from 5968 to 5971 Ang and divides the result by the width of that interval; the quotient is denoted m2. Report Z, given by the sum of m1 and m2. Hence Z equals 1.84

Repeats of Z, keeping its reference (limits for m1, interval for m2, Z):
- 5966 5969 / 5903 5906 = 1.92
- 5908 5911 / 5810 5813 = 1.80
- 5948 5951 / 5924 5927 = 1.81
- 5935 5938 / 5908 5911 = 1.86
